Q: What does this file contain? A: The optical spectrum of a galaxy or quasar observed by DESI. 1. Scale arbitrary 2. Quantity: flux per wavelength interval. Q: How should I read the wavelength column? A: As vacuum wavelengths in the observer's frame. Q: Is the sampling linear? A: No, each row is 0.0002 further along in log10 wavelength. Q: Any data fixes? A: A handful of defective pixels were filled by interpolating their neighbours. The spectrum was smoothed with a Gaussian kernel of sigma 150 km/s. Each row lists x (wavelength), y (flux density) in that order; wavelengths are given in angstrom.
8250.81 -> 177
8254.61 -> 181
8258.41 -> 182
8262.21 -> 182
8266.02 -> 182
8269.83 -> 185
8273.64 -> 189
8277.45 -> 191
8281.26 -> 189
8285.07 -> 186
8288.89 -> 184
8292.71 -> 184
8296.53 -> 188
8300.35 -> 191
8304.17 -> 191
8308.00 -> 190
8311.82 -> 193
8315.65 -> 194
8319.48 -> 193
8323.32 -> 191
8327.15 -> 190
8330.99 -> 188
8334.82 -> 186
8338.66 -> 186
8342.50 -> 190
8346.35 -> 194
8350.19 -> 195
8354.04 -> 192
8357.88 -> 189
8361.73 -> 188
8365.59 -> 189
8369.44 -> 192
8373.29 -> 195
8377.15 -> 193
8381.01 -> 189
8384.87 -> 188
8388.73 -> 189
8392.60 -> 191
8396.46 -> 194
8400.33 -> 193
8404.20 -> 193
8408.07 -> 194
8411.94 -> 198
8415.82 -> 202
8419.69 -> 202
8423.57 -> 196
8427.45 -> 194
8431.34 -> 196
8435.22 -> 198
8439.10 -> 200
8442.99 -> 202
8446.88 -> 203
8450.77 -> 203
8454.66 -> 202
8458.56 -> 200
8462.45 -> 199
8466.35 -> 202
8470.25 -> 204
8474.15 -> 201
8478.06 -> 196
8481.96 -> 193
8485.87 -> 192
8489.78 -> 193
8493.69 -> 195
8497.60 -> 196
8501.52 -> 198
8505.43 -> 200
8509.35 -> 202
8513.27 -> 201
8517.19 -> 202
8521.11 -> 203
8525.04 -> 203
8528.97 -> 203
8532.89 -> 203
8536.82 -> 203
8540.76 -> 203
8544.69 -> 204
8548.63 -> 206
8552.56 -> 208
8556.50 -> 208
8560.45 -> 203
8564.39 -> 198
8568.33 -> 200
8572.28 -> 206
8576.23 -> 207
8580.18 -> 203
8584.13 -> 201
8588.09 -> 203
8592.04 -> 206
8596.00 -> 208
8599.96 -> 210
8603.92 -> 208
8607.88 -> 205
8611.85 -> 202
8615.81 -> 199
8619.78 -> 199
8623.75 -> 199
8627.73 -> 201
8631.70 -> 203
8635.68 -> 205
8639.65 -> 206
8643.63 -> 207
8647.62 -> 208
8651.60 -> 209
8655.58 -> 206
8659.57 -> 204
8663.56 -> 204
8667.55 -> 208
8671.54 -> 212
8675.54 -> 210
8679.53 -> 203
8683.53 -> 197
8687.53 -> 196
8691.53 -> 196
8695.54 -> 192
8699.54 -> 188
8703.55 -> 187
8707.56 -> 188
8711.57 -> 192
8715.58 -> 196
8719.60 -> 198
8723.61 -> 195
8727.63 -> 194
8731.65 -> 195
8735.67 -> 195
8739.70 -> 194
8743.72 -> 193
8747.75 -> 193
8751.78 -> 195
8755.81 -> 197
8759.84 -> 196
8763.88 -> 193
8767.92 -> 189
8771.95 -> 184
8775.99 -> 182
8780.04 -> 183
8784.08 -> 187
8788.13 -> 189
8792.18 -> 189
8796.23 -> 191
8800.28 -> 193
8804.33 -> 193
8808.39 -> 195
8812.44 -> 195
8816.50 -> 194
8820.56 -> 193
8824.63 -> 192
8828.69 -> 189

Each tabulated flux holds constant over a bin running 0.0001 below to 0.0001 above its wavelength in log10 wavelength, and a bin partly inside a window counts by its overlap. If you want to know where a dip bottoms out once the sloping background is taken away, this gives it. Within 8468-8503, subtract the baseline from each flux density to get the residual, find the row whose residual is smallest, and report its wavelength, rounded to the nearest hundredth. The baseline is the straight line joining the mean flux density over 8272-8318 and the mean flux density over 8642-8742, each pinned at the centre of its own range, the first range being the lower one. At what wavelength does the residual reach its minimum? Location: 8485.87 angstrom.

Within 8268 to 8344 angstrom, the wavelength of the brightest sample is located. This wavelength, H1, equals 8315.65 angstrom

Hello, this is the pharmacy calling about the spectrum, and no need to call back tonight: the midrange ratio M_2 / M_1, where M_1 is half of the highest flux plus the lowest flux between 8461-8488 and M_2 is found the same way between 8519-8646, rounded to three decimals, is 1.030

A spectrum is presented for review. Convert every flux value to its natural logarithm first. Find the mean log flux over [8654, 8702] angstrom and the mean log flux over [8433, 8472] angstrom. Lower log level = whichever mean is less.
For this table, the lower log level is 5.30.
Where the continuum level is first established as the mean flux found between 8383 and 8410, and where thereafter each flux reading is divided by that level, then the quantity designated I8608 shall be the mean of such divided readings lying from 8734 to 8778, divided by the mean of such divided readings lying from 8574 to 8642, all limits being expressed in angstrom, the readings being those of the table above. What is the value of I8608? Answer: 0.94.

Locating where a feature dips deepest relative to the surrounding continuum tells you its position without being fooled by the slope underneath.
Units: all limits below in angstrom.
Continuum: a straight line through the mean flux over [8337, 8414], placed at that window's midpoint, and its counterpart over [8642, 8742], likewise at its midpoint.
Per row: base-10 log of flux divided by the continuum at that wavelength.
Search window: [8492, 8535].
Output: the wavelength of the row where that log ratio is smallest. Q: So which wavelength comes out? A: 8493.69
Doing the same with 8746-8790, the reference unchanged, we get 8775.99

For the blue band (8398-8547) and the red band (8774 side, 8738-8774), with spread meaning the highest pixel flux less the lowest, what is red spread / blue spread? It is 1.1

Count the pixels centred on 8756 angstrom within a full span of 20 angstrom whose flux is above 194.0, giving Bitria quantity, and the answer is 3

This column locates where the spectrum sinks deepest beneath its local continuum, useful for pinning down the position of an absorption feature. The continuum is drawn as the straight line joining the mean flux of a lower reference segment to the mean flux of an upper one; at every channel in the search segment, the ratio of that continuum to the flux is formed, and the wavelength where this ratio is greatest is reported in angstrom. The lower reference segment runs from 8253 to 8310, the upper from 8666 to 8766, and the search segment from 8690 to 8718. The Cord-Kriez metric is 8703.55 angstrom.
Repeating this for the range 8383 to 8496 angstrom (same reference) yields 8384.87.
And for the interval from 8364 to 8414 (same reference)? 8384.87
